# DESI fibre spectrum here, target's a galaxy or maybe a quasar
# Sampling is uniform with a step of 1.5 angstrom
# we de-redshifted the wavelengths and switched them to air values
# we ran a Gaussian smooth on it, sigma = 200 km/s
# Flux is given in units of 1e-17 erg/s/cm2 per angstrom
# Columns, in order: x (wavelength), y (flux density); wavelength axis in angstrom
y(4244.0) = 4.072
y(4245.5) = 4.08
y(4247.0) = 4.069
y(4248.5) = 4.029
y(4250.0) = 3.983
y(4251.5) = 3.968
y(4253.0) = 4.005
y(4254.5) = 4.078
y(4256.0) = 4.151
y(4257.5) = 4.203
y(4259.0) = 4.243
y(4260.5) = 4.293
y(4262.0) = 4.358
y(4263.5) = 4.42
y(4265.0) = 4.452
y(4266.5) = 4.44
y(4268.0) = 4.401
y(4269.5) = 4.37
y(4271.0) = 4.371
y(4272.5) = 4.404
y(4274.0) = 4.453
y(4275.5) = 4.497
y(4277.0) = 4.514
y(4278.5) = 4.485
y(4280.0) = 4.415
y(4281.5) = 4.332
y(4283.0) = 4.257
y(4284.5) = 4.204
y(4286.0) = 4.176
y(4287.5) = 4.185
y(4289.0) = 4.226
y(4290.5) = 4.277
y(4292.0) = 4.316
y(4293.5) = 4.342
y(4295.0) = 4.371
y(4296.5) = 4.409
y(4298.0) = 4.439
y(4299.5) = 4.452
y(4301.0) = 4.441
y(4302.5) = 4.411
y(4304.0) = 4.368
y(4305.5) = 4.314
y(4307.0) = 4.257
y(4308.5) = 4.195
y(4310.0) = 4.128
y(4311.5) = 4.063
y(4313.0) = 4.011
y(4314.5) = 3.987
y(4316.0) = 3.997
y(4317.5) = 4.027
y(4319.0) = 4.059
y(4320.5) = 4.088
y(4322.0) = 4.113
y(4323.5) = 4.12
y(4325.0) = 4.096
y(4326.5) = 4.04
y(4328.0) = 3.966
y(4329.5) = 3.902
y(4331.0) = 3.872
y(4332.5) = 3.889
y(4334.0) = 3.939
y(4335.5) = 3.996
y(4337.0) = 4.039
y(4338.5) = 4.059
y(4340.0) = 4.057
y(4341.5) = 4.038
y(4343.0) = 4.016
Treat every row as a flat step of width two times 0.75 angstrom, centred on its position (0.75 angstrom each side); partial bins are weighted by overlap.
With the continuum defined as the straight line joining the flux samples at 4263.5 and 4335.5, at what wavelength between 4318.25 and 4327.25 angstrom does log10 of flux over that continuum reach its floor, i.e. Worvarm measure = 4319.0 angstrom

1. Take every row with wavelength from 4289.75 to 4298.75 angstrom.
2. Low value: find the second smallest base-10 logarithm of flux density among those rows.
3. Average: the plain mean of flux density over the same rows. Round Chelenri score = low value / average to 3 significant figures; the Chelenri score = 0.146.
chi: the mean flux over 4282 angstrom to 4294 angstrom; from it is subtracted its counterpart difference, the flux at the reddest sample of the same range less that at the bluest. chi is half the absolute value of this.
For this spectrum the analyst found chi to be 2.08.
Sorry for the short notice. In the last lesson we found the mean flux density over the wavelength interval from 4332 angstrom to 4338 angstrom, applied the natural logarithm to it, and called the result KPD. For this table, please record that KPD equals 1.38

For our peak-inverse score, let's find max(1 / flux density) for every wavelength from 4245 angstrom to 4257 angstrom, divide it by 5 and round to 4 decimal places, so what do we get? 0.0504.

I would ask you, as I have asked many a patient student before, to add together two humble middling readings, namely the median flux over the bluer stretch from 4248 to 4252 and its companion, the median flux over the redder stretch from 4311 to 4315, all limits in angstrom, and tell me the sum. 7.99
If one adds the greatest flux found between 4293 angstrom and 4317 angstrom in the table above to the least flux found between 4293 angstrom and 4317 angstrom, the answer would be 8.4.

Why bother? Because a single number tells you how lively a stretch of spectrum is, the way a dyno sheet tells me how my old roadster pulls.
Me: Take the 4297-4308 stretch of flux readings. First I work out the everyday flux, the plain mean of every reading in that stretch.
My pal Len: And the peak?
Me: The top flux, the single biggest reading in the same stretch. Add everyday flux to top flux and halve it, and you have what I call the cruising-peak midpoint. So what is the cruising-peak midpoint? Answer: 4.42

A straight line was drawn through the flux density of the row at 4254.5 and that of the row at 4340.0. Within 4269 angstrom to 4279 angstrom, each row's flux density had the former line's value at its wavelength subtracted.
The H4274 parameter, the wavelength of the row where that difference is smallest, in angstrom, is 4269.5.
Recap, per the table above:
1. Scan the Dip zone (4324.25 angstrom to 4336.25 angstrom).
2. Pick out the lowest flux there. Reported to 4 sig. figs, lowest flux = 3.872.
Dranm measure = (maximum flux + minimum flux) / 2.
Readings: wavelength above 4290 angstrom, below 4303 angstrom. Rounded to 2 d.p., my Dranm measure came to 4.36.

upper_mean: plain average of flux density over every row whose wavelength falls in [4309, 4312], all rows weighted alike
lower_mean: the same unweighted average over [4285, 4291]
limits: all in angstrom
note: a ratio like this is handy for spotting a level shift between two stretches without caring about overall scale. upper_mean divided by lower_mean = 0.97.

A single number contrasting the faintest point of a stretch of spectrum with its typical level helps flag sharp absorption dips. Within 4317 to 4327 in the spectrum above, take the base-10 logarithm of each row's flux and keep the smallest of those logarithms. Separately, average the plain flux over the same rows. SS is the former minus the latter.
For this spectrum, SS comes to -3.47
